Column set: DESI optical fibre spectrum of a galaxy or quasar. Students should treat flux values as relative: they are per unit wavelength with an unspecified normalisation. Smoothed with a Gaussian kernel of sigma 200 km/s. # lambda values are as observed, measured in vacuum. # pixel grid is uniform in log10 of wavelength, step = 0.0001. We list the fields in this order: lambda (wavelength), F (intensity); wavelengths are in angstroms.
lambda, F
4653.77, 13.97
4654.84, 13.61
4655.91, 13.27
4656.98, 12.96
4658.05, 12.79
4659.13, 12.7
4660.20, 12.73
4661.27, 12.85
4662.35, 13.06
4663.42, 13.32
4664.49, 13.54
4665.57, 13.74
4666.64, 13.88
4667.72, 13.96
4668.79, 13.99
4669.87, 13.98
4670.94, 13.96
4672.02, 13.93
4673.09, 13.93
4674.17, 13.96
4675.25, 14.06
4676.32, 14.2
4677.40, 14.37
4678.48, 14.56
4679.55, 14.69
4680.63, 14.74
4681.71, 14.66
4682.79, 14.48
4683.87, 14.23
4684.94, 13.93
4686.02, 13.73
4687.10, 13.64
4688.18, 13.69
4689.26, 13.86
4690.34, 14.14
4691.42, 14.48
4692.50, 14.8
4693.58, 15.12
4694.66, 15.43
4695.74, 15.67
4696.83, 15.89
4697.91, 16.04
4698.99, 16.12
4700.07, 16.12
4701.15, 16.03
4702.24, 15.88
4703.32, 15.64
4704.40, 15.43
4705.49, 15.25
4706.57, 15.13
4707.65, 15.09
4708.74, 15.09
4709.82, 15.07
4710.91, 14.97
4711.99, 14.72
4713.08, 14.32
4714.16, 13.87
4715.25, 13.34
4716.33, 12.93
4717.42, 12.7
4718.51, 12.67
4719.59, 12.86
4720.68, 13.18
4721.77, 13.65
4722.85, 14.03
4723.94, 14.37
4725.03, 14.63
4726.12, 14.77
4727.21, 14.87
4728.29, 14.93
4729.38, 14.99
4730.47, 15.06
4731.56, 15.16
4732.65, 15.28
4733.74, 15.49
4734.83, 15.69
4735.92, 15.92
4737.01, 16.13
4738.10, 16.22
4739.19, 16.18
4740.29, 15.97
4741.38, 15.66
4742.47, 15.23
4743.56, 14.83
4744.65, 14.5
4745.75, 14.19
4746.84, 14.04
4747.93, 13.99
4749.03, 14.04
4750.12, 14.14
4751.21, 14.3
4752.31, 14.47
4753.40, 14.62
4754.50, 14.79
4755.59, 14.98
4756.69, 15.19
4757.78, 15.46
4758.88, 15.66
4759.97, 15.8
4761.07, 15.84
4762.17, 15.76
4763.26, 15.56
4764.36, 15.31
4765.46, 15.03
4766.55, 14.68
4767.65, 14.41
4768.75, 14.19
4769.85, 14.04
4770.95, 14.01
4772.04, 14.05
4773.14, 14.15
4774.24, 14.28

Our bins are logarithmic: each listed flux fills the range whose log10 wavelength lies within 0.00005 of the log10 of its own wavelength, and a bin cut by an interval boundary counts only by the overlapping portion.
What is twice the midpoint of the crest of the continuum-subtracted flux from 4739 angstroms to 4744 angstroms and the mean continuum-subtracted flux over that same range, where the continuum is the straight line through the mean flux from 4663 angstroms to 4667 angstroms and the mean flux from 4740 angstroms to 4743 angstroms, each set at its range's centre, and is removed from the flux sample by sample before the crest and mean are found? 0.6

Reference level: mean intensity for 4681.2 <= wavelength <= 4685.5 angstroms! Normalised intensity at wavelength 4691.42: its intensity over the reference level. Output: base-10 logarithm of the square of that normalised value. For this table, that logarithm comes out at 0.009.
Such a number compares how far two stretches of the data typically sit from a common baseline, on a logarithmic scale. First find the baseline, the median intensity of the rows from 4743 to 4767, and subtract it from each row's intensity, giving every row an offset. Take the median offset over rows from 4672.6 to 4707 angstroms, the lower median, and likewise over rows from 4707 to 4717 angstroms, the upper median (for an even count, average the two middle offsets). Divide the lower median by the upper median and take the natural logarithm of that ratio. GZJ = 0.41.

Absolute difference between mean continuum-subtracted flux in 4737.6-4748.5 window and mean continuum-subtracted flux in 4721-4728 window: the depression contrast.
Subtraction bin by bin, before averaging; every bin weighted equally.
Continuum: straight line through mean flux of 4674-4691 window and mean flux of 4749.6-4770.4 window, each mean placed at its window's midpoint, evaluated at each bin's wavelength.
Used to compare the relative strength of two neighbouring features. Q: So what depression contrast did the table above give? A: 0.5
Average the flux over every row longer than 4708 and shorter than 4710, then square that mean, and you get 227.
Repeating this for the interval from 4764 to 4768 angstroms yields 221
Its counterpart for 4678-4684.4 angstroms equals 212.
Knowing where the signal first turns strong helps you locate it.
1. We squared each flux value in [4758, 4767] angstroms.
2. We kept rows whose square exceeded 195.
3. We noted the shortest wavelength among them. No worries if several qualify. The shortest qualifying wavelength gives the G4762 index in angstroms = 4758.88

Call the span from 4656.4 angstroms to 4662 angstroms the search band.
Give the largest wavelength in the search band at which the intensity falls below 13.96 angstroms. 4661.27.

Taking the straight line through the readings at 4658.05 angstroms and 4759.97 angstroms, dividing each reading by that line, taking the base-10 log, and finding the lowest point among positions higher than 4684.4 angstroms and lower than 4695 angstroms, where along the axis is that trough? 4687.10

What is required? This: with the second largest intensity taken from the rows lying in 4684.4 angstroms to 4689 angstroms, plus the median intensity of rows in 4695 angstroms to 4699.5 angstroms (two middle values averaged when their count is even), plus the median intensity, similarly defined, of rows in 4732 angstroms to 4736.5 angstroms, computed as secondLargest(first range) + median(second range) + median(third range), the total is 45.3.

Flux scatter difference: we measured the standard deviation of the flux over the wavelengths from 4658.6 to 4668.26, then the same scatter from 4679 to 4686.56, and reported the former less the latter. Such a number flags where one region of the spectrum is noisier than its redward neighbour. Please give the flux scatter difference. 0.10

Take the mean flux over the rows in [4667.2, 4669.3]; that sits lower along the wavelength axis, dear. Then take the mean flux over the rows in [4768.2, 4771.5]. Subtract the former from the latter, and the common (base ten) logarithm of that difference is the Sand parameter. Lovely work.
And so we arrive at -1.0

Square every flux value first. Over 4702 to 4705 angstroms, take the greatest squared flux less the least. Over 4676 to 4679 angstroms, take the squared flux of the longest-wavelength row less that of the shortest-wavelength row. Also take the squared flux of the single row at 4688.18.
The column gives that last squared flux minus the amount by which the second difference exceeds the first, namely 191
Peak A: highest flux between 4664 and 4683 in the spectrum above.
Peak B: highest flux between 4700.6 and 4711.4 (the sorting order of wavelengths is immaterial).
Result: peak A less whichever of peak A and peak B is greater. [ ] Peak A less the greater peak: -1.3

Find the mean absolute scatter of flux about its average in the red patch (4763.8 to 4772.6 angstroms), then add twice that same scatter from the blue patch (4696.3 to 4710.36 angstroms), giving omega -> 1.18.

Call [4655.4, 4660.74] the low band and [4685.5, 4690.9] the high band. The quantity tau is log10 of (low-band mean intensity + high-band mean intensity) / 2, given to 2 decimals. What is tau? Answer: 1.13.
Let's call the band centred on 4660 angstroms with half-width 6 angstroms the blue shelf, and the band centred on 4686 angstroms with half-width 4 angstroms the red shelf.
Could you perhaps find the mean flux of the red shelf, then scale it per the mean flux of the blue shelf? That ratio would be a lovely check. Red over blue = 1.06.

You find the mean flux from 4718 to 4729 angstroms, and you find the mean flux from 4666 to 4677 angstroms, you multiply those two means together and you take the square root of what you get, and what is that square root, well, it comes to 14.0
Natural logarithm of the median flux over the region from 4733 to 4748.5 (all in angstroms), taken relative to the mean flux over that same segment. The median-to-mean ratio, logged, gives 0.019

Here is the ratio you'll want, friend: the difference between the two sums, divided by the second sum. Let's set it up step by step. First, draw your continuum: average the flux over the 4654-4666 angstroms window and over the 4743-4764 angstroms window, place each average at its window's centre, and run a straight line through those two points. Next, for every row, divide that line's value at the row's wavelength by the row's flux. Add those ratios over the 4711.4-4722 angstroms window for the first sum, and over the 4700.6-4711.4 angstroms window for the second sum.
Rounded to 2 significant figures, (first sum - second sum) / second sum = 0.16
